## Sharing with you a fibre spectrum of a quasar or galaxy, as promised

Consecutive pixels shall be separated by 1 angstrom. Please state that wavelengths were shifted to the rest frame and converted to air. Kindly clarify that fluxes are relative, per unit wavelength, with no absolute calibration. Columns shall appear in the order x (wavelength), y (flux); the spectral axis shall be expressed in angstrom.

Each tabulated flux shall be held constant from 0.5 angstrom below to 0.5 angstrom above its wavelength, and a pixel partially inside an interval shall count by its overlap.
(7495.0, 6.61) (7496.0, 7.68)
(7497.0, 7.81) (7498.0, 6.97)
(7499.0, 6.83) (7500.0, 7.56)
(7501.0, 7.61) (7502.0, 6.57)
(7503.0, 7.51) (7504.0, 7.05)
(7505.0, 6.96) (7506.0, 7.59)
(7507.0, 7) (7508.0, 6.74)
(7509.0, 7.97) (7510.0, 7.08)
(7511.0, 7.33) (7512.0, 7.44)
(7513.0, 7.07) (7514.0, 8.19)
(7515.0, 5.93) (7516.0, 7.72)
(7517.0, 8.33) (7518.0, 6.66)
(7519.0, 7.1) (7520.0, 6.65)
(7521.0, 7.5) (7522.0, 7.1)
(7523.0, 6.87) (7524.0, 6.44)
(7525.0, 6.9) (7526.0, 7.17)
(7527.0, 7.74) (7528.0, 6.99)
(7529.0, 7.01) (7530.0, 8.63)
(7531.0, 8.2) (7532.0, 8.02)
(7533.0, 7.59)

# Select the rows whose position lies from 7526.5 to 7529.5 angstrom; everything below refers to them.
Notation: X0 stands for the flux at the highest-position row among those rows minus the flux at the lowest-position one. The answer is -0.73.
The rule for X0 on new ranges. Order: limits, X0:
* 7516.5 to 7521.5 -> -0.83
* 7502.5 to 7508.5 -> -0.77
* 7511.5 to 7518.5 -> -0.78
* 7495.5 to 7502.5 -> -1.11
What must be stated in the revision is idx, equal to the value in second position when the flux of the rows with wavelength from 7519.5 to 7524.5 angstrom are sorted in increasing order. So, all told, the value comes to 6.65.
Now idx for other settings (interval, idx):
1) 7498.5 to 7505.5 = 6.83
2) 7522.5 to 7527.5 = 6.87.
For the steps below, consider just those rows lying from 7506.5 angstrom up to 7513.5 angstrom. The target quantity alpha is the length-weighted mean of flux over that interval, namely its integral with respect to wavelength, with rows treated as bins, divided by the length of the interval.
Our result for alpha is 7.23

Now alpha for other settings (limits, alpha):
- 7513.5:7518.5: 7.37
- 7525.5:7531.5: 7.62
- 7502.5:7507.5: 7.22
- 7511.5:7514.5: 7.57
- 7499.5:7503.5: 7.31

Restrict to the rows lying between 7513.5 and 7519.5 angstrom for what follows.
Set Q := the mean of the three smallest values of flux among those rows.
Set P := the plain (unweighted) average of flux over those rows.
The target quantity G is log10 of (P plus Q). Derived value 1.14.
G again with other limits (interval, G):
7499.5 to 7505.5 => 1.15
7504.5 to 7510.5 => 1.15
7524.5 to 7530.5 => 1.16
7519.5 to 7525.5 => 1.13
